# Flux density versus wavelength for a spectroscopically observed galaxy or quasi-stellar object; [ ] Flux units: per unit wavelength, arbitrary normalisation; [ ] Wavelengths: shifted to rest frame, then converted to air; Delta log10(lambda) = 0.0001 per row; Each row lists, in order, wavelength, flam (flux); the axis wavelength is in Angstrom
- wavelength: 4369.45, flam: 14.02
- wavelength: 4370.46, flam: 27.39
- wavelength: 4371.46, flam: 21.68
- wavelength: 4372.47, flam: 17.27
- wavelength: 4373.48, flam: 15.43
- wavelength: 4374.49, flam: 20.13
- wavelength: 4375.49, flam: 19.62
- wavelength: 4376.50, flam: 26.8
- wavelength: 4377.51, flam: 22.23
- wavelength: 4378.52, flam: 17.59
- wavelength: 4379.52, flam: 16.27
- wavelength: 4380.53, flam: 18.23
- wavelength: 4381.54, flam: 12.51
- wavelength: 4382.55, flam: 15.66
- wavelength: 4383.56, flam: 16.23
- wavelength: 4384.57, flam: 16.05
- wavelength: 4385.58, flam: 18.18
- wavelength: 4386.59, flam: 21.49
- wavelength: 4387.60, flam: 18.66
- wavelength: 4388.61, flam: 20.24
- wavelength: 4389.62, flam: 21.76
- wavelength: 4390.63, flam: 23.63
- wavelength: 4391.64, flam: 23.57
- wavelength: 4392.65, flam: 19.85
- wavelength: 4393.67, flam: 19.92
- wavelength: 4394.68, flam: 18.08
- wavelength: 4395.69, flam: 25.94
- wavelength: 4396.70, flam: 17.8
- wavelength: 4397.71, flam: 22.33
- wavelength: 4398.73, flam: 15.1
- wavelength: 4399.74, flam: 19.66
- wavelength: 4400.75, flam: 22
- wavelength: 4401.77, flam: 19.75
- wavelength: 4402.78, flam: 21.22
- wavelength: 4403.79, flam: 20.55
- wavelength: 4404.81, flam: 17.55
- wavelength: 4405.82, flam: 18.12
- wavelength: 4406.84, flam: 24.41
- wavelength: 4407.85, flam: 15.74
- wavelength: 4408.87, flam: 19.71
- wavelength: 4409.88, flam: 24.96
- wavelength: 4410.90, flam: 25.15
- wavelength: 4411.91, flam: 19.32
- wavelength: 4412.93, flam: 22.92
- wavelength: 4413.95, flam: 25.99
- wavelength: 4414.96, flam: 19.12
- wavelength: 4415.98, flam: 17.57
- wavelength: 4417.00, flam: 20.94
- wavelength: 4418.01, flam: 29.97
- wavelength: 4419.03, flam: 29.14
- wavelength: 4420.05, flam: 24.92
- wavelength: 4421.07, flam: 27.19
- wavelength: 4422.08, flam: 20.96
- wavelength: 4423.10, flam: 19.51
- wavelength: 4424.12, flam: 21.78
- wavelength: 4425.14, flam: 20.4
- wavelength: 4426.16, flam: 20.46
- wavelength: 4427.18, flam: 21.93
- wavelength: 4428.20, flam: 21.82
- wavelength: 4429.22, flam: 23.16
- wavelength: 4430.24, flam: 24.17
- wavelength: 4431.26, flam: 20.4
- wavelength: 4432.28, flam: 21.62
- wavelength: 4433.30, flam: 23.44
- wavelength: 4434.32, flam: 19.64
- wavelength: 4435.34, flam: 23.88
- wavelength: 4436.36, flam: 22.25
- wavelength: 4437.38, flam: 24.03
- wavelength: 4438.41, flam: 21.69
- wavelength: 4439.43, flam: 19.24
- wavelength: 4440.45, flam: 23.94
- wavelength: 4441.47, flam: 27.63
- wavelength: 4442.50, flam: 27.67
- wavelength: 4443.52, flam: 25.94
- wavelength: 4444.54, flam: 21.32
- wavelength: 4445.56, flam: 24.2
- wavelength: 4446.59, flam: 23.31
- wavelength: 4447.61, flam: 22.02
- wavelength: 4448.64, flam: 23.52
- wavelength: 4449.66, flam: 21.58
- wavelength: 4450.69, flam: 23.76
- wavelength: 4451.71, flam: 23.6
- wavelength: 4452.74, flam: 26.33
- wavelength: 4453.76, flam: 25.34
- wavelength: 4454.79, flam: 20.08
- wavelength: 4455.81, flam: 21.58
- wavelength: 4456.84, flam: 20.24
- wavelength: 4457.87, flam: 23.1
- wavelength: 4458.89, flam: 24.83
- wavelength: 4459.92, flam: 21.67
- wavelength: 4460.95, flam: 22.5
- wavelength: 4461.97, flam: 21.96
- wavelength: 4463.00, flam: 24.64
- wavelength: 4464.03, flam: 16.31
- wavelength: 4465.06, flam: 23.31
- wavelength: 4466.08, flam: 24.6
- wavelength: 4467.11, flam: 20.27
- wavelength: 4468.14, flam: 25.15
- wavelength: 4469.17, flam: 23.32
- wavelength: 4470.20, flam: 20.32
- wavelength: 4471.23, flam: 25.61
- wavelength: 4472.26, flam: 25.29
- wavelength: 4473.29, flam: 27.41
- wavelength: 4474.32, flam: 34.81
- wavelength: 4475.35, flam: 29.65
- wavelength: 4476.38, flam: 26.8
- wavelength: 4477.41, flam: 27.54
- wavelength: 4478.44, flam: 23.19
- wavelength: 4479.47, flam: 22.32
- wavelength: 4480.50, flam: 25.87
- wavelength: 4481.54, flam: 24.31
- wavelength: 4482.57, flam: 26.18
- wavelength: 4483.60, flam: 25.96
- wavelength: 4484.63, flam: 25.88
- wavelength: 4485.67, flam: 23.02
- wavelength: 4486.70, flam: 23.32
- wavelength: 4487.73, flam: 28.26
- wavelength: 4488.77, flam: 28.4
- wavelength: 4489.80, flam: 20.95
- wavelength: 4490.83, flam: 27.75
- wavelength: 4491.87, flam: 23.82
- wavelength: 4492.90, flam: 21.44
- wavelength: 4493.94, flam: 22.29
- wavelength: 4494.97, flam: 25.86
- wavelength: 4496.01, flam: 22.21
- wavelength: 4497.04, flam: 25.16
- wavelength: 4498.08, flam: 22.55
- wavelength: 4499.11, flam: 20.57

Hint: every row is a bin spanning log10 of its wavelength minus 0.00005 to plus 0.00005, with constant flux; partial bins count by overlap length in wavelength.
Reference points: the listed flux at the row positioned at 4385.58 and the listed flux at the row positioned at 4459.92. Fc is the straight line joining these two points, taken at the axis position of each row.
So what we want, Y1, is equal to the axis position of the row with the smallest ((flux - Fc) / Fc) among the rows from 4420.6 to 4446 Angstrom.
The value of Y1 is 4439.43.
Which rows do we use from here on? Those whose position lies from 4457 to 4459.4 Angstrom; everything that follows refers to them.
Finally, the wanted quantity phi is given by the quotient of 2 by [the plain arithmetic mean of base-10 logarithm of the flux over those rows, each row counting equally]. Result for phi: 1.45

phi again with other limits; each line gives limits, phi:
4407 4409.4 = 1.61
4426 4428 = 1.51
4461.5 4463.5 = 1.46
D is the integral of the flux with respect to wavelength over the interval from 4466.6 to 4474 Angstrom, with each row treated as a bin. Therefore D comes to 179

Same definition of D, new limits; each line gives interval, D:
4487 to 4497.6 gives 261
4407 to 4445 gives 863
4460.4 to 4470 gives 215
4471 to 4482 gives 293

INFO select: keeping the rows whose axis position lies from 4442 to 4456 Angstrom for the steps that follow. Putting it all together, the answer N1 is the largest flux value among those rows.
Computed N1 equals 27.67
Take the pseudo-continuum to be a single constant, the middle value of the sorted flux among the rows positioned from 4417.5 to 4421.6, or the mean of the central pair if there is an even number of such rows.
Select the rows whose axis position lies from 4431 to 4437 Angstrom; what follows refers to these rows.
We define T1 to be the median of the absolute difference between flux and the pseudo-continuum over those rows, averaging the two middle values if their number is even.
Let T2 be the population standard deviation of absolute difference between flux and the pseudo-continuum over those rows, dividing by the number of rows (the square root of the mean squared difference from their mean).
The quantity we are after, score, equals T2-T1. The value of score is -4.7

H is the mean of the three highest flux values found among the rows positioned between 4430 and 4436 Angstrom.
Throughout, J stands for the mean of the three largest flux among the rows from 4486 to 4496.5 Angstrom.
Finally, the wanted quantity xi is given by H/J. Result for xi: 0.85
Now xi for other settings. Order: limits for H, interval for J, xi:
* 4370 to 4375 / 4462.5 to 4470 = 0.93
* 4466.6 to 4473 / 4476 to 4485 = 0.94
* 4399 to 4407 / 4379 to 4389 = 1.12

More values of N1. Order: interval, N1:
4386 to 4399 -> 25.94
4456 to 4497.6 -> 34.81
